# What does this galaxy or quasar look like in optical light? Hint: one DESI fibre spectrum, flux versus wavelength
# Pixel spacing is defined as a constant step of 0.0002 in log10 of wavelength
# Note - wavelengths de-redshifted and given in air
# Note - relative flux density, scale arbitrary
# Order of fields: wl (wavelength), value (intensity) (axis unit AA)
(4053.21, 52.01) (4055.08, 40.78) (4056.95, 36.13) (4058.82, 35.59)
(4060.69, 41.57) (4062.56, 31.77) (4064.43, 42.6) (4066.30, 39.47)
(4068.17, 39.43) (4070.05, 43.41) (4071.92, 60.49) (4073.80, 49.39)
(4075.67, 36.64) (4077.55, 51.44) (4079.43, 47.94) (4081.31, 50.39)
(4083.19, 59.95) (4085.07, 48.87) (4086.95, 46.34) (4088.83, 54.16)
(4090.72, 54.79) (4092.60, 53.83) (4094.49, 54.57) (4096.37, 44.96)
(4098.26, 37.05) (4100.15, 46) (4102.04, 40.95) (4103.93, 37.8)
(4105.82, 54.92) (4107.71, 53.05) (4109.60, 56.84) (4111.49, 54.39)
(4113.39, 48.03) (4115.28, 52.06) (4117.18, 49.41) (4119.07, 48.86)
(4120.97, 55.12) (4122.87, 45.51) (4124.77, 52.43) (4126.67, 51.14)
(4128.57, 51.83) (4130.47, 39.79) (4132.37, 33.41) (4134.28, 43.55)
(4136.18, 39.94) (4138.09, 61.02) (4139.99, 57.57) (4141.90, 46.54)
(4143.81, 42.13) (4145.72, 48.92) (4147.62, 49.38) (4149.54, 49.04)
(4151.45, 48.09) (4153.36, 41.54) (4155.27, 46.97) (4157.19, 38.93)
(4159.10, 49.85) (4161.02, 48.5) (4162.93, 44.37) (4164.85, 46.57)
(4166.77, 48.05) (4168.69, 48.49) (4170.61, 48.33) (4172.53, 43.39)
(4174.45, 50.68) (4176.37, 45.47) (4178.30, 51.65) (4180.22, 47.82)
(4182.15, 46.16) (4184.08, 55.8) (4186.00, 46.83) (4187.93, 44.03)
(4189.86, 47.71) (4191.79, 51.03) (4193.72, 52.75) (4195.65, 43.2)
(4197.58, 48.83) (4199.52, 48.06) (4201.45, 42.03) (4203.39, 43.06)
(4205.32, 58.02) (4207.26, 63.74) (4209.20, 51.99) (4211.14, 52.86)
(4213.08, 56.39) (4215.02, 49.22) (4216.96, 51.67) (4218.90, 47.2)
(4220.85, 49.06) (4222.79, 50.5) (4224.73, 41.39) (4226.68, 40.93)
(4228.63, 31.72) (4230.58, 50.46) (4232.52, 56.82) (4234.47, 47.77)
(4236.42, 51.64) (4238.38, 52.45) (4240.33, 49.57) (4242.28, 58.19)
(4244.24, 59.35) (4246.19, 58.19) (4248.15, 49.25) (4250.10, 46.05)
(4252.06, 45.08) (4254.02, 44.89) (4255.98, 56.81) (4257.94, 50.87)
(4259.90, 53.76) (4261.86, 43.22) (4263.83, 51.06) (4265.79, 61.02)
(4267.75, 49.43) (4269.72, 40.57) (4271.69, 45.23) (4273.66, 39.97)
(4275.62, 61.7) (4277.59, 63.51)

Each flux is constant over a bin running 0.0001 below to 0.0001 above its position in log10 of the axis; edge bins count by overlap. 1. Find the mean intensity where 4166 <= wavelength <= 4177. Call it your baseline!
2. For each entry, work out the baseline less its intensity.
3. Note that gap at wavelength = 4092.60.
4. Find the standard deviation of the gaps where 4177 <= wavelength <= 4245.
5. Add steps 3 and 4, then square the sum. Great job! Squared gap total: 0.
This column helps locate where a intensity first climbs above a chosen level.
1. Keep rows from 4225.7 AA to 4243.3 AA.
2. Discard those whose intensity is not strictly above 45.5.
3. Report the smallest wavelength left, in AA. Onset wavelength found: 4230.58 AA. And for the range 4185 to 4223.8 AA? 4186.00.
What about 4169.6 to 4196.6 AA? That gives 4170.61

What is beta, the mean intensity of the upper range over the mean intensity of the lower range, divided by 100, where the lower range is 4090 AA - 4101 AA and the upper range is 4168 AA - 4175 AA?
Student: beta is 0.0098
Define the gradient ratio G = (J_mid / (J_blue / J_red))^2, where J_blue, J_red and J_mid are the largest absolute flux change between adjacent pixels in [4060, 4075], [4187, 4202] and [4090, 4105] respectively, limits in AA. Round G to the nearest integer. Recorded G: 29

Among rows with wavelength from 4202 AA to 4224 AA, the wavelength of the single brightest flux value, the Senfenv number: 4207.26 AA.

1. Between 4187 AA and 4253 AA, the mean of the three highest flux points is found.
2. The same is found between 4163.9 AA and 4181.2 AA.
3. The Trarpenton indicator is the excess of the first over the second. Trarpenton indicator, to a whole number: 10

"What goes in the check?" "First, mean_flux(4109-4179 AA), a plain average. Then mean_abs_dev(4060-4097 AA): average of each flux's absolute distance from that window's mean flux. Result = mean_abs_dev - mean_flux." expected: -41.8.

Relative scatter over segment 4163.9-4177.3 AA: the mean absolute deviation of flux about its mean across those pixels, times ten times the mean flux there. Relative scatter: 867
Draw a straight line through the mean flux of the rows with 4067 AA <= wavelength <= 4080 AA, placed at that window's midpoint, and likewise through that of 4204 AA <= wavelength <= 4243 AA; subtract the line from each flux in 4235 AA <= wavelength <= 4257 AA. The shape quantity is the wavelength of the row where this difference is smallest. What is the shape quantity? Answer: 4254.02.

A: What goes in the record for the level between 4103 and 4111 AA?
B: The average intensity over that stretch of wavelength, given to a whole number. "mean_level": 51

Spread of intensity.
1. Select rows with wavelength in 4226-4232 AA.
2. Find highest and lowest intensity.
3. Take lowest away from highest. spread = 18.7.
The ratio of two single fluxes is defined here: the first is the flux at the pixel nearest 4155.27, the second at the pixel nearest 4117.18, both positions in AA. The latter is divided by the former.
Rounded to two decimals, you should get 1.05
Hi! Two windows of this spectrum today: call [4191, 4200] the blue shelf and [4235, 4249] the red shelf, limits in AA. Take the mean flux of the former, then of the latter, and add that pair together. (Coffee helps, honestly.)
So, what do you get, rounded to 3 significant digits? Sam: 103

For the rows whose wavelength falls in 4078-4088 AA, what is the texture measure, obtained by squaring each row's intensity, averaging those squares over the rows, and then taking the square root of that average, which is 50.9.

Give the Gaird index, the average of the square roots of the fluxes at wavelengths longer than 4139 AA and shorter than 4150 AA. 6.99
